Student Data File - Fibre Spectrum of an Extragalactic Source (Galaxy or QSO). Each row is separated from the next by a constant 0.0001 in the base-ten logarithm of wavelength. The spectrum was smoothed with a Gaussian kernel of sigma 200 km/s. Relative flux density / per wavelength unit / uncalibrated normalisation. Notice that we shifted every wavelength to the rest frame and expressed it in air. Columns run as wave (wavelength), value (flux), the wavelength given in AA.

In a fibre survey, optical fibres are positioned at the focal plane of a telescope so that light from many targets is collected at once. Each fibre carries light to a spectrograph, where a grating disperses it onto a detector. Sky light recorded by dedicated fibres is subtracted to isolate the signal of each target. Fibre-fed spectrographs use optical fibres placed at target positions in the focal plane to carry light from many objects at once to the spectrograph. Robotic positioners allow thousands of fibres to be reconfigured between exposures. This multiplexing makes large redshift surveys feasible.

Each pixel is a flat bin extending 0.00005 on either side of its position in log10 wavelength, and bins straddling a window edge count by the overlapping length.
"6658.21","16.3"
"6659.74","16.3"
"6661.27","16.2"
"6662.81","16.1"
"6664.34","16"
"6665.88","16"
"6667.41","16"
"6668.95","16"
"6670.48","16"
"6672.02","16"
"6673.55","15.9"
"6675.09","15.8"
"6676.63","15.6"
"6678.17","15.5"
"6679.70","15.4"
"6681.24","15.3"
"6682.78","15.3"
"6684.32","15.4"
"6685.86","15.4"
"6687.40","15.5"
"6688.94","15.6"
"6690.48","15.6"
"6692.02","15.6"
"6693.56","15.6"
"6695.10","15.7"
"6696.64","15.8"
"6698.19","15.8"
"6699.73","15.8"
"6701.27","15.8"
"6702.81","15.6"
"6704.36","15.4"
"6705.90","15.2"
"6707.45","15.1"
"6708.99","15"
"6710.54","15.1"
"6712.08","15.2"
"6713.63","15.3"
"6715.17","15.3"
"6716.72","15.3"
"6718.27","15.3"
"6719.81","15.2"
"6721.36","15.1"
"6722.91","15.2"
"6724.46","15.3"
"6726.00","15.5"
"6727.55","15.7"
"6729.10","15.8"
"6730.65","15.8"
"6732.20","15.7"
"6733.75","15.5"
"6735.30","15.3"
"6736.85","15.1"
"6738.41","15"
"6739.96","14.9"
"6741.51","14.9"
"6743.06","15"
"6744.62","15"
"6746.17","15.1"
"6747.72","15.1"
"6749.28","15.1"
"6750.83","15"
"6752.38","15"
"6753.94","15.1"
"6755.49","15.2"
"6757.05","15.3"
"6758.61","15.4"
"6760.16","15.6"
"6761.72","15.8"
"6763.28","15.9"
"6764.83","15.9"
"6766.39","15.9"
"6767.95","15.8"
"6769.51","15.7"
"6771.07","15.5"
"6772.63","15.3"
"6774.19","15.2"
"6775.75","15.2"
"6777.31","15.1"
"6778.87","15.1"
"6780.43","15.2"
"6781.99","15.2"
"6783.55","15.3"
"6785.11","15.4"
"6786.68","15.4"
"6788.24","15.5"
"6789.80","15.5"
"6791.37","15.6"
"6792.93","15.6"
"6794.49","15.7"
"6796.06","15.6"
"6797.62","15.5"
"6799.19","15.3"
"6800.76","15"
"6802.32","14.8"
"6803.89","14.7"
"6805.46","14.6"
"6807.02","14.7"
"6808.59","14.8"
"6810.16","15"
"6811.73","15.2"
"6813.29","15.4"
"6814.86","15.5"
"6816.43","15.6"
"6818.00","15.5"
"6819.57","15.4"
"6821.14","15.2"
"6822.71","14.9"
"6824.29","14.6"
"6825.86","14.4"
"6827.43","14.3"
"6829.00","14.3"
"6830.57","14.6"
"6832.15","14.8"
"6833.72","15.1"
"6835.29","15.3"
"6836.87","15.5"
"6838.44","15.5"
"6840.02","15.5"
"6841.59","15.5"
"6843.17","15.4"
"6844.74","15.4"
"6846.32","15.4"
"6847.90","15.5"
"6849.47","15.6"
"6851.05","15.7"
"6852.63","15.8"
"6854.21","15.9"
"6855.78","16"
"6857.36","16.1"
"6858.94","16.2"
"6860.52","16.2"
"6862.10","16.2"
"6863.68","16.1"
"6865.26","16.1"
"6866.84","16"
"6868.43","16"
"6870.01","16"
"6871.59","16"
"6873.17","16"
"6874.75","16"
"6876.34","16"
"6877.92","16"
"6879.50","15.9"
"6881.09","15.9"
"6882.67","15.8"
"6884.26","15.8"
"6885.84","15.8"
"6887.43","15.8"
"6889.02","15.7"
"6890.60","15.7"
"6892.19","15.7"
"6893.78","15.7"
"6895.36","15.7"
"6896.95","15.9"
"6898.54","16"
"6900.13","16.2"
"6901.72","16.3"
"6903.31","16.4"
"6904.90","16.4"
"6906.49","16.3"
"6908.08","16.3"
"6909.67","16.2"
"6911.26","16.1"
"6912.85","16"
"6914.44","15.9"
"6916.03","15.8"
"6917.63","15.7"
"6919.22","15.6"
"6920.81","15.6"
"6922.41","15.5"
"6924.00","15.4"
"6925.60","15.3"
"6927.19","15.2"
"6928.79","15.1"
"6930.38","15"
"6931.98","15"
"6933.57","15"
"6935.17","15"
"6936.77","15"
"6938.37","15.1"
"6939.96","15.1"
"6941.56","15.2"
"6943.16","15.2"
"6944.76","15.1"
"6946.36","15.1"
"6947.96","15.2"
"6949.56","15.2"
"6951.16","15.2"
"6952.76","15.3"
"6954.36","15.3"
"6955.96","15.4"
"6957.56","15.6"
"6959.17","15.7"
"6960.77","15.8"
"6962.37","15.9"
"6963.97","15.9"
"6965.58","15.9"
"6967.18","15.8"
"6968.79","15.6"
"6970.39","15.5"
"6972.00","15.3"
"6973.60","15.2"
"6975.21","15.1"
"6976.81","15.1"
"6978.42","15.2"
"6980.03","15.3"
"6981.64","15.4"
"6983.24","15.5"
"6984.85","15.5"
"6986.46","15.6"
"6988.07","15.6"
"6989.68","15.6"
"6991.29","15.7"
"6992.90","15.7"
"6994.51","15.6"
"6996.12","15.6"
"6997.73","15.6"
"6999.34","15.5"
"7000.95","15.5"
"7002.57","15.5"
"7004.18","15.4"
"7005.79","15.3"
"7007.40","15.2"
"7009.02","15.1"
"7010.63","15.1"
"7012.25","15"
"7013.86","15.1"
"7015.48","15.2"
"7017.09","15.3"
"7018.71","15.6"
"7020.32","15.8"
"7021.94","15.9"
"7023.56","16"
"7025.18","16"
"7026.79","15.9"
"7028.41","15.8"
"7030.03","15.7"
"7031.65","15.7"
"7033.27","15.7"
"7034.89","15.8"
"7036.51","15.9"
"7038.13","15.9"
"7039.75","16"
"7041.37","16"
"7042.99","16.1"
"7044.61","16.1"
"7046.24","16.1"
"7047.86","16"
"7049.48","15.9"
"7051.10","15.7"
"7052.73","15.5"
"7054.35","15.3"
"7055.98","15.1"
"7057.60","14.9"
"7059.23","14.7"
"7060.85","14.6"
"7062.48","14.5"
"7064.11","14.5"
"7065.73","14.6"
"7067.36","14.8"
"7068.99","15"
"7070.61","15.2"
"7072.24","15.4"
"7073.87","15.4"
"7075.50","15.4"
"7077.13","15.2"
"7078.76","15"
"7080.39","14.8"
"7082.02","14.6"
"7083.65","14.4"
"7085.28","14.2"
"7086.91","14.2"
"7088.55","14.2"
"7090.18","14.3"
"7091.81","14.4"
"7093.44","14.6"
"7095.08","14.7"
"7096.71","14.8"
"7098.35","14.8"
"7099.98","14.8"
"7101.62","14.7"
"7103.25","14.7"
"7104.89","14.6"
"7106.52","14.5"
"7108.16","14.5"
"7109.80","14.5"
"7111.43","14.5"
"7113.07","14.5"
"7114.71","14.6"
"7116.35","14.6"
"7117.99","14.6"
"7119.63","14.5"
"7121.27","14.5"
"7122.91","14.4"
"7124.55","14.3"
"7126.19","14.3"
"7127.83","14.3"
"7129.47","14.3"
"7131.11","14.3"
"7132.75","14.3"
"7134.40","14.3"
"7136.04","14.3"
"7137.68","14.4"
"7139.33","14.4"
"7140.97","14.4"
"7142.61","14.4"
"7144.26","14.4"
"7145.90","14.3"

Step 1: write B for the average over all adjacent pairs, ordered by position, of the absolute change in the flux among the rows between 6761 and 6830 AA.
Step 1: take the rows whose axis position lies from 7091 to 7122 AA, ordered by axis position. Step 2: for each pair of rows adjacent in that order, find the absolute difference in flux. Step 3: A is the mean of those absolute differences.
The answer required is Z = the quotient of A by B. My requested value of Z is 0.4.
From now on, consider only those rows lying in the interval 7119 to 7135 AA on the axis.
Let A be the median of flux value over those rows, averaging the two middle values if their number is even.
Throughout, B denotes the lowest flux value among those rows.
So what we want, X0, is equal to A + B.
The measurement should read 28.6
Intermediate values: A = 14.3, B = 14.3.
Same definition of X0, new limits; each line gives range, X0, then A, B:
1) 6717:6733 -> 30.5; 15.4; 15.1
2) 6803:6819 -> 29.7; 15.1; 14.6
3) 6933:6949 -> 30.1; 15.1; 15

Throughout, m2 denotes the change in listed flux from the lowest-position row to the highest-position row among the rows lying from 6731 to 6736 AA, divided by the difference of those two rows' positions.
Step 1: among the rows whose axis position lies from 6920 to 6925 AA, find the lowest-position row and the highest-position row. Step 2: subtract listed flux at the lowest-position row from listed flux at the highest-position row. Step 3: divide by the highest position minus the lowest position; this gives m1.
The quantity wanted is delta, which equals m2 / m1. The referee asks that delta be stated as 2.1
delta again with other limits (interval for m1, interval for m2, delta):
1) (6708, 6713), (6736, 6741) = -1.0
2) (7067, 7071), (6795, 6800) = -0.8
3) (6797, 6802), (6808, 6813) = -0.8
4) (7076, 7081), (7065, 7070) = -1.0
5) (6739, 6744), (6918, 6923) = -1.0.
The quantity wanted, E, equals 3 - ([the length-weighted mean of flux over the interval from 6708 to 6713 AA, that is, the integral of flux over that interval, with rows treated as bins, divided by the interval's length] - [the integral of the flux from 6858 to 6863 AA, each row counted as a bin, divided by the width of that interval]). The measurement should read 4.1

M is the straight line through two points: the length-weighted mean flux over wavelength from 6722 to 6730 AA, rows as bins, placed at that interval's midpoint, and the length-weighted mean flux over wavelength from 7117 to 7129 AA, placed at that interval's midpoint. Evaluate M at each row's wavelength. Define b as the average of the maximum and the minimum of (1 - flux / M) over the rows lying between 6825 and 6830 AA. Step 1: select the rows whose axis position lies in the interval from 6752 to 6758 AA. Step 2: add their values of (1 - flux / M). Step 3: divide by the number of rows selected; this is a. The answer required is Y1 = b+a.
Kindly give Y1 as 0.08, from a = 0.02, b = 0.06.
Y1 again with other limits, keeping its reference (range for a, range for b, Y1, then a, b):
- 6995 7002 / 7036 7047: -0.15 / -0.05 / -0.09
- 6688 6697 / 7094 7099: -0.02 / 0.00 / -0.02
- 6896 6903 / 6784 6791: -0.08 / -0.07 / -0.01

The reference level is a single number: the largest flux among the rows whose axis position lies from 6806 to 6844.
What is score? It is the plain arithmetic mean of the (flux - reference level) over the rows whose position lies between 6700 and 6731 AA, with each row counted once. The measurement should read -0.2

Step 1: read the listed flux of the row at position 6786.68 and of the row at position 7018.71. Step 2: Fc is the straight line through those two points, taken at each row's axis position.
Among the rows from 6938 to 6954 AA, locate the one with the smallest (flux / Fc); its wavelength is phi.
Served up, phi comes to 6946.36 AA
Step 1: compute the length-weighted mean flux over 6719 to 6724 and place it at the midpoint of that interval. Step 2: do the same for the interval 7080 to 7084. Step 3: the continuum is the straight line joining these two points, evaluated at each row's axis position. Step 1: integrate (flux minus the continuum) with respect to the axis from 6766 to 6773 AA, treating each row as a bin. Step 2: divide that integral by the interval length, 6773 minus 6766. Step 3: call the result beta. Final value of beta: 0.5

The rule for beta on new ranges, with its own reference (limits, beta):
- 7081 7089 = -0.3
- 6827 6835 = -0.3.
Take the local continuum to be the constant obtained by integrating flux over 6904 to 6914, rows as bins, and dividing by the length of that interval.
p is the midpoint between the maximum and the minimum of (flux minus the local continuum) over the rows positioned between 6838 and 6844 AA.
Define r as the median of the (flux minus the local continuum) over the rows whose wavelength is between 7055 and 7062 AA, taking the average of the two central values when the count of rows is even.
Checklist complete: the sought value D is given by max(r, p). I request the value -0.77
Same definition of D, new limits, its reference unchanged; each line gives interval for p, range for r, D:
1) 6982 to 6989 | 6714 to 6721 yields -0.67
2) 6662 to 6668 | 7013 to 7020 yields -0.17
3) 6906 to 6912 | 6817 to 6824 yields -0.02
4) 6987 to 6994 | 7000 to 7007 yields -0.57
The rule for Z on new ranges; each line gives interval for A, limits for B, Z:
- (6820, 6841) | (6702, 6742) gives 1.6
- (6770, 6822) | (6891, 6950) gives 1.6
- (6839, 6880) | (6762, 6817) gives 0.5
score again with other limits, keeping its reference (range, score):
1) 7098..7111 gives -1.0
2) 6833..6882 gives 0.2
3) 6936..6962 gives -0.3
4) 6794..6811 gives -0.5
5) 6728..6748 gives -0.4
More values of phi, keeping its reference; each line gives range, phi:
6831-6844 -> 6832.15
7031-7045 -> 7033.27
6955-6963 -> 6955.96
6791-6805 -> 6803.89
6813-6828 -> 6827.43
